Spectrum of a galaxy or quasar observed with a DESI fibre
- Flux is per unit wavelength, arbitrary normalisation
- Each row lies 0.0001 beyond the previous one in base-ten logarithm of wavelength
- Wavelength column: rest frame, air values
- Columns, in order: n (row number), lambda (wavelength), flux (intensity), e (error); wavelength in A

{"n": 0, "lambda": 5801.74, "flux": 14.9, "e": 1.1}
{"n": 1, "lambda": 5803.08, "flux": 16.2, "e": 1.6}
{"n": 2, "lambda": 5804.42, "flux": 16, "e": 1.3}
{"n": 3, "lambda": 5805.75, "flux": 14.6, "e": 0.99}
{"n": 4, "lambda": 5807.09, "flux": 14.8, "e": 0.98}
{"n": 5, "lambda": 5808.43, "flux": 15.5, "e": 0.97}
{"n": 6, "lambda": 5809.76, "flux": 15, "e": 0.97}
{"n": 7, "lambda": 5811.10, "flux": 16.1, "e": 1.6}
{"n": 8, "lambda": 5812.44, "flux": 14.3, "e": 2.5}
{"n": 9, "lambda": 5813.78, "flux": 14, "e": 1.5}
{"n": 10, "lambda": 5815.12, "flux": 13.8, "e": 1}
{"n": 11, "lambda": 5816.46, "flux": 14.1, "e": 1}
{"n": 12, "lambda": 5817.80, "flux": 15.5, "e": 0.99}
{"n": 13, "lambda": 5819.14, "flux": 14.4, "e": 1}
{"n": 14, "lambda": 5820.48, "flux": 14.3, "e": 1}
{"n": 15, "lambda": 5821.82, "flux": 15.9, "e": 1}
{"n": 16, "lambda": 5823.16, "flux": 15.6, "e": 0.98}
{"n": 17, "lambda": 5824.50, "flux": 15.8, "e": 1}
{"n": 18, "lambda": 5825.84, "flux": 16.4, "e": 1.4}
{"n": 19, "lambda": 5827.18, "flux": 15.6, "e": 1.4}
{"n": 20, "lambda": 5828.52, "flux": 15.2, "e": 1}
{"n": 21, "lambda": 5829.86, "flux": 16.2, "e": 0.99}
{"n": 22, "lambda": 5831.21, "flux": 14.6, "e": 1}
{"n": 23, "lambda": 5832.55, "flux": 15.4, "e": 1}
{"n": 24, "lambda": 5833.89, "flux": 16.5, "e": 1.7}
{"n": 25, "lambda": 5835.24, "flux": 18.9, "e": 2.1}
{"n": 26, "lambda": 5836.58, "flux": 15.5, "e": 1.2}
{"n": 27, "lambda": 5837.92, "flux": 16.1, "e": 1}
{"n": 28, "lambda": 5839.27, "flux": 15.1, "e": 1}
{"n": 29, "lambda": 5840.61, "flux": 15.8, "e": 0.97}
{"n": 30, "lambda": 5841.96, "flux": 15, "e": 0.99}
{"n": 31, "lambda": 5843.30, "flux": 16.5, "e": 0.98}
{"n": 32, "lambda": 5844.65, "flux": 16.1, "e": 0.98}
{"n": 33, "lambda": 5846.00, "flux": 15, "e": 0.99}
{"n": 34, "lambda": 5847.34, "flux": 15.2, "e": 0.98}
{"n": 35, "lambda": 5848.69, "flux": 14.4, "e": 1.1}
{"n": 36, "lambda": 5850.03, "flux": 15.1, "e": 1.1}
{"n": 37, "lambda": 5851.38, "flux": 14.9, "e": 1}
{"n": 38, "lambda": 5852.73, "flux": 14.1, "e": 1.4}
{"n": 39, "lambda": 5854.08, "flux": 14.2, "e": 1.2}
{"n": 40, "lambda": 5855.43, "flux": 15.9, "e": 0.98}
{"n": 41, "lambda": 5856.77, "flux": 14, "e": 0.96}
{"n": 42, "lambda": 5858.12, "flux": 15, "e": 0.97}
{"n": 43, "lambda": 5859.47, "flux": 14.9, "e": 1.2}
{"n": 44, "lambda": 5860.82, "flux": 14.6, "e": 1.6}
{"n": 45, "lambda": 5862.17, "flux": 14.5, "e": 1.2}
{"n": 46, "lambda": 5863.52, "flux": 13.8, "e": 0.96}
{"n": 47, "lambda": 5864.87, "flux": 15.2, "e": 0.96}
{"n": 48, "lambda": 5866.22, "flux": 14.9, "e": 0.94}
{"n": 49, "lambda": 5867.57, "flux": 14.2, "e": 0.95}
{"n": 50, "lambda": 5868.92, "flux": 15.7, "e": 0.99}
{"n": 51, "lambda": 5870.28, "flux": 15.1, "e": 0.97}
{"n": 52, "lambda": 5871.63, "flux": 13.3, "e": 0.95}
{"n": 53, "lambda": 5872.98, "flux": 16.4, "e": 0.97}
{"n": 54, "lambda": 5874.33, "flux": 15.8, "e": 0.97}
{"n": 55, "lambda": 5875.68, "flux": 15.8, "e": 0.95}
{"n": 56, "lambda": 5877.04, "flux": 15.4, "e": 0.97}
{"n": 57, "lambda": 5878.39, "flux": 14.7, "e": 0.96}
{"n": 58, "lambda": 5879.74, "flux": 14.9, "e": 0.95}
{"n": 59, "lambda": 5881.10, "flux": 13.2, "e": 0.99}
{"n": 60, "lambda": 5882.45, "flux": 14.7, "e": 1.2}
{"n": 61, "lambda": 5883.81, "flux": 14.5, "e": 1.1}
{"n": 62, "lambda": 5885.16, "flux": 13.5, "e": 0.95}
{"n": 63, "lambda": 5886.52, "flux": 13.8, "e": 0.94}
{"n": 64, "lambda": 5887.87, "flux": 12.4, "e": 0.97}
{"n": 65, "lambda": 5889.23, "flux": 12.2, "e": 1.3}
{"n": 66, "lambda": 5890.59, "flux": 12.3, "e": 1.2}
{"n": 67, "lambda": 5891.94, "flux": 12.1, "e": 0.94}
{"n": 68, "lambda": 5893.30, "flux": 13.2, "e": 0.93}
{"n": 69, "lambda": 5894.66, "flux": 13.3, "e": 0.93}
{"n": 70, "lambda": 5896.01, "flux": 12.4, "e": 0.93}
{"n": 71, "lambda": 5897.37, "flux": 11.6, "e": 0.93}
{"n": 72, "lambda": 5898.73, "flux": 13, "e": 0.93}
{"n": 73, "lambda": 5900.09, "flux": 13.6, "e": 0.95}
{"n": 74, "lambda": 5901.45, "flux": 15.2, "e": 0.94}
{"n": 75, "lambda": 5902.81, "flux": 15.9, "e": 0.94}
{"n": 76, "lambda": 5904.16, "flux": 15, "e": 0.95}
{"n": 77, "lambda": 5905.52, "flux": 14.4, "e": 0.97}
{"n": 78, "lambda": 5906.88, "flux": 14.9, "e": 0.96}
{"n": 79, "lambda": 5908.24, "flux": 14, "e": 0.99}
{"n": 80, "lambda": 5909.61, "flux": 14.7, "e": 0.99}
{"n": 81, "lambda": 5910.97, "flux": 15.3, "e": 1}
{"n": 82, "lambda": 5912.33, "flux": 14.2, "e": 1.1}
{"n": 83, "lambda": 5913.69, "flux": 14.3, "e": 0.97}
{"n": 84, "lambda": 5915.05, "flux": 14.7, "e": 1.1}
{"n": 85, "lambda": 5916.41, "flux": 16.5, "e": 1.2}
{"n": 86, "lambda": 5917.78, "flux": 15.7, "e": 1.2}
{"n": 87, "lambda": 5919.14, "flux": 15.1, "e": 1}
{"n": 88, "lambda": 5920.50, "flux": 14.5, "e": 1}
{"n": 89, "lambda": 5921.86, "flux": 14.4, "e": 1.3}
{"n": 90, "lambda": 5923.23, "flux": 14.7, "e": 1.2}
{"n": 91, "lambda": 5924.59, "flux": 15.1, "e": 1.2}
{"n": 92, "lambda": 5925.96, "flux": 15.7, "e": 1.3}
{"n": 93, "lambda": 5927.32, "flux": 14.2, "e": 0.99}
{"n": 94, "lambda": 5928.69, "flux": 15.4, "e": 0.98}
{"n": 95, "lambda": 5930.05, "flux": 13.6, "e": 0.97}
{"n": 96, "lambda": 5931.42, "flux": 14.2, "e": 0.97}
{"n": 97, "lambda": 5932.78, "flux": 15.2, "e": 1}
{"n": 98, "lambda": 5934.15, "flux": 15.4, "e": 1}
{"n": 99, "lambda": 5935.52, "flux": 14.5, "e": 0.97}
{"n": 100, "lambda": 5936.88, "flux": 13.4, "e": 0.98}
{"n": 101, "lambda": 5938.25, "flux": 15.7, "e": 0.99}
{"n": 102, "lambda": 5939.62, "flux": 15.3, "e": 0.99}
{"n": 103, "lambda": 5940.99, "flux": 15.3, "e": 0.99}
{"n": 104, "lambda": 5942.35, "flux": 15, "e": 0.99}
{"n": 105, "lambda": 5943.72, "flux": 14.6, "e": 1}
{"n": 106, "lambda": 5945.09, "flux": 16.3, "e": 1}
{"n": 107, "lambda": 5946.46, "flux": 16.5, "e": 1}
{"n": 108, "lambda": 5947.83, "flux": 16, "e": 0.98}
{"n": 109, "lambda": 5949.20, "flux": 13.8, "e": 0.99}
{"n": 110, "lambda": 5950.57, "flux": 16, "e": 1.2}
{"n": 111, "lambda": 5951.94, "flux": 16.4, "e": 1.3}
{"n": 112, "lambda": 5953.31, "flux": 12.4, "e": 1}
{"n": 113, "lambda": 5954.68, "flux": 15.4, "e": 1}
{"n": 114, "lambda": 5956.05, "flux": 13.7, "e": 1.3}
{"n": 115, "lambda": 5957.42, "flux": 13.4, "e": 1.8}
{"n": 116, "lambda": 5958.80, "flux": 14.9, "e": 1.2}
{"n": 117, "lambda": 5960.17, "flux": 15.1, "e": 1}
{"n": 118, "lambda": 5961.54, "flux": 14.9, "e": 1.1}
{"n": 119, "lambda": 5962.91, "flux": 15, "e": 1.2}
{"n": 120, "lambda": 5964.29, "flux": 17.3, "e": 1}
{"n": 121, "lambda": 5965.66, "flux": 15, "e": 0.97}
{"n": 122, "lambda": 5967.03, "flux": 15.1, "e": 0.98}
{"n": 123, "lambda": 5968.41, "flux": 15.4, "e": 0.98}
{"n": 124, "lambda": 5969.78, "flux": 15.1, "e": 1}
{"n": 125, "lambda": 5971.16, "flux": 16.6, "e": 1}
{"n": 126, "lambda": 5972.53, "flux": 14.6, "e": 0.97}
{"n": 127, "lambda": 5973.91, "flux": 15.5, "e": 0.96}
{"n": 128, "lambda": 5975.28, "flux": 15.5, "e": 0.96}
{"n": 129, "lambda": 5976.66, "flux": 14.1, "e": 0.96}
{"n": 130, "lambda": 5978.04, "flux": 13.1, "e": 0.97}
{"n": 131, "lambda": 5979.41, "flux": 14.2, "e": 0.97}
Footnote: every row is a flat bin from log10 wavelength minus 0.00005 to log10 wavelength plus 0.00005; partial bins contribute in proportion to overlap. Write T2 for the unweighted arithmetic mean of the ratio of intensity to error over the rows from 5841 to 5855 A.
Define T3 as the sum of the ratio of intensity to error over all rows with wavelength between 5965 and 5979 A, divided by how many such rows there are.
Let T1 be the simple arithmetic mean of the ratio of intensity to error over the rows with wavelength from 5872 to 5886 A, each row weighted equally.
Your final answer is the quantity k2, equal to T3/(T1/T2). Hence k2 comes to 14.7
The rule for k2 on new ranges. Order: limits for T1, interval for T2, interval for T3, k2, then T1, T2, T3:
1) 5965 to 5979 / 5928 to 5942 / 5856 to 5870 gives 13.7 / 15.4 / 15.0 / 14.1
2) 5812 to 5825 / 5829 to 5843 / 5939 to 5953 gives 15.6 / 13.5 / 14.1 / 15.0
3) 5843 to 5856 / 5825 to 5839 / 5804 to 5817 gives 11.6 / 14.4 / 13.2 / 12.7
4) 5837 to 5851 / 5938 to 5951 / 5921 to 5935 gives 13.7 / 15.3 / 15.3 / 13.7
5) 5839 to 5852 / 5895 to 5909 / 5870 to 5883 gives 14.7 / 15.2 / 14.7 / 15.2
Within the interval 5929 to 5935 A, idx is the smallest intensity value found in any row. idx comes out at 13.6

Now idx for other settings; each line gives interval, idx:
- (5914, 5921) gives 14.5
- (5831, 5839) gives 14.6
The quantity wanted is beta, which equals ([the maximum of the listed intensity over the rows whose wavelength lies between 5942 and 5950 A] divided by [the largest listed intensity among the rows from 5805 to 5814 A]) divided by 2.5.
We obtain 0.41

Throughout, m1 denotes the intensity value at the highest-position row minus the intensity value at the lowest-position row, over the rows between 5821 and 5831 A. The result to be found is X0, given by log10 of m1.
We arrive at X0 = -0.5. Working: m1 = 0.3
